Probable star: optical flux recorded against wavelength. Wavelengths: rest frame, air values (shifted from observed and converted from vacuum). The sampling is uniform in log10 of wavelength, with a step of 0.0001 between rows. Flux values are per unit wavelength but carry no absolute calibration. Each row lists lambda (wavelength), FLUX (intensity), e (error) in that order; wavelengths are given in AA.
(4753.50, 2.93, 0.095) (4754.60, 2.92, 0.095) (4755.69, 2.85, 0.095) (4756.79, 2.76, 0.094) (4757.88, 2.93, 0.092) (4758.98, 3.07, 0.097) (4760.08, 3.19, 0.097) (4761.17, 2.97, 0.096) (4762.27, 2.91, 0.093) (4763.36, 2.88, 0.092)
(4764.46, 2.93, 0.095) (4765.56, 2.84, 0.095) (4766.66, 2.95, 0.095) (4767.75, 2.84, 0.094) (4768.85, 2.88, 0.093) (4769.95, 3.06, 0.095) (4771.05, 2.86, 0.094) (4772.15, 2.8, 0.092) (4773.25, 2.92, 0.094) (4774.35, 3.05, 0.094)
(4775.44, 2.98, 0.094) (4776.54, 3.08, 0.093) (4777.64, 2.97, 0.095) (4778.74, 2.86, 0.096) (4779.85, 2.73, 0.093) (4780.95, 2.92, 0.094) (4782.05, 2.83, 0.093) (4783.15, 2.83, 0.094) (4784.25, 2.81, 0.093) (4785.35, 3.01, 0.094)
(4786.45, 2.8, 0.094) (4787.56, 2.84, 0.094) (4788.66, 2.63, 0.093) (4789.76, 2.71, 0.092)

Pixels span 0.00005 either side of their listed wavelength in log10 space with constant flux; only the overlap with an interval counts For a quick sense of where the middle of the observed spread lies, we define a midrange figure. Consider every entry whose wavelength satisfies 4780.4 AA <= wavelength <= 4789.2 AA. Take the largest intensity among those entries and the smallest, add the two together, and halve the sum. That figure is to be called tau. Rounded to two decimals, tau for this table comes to 2.82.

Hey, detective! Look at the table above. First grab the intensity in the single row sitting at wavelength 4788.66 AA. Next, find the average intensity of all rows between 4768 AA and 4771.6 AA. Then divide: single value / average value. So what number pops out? 0.90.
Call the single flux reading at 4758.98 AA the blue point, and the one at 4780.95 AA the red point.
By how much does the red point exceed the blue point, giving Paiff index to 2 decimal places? -0.15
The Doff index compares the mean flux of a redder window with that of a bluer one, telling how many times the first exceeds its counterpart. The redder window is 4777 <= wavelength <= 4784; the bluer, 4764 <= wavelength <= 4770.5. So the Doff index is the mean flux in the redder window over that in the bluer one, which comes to 0.98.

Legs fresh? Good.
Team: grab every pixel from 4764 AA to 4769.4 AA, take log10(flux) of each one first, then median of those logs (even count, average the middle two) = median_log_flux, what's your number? 0.459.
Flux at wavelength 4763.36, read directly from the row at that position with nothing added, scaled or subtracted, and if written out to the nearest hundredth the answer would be 2.88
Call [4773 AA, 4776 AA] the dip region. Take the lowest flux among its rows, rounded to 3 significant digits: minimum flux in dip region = 2.92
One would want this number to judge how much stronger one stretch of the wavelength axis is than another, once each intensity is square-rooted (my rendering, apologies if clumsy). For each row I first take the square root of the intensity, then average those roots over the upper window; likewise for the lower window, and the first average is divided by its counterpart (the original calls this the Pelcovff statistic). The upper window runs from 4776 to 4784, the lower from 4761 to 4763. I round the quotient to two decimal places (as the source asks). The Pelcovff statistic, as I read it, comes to 0.99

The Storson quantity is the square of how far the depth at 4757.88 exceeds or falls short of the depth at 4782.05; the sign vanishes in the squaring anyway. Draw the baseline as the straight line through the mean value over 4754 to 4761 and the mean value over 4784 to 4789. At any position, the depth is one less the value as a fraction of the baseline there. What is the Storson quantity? 0.0000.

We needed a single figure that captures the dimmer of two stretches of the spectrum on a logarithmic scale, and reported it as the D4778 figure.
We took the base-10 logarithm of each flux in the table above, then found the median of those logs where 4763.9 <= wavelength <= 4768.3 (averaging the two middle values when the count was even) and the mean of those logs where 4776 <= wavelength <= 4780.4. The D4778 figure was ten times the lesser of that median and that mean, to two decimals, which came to 4.60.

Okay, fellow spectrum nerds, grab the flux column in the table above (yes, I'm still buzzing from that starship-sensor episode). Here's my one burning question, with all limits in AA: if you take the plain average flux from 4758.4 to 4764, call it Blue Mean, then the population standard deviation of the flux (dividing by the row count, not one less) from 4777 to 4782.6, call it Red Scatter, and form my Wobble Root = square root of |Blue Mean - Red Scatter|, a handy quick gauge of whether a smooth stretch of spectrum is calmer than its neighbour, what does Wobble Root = 1.71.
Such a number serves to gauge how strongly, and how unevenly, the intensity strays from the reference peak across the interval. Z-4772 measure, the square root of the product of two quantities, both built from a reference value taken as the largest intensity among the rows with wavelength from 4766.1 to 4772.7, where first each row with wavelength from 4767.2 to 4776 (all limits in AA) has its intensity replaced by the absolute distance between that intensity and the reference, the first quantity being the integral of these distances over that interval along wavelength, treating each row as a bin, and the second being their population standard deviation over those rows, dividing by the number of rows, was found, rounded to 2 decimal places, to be 0.33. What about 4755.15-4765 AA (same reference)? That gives 0.33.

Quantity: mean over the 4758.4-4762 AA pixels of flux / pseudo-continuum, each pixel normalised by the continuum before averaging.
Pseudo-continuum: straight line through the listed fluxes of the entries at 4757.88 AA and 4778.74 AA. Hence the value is 1.05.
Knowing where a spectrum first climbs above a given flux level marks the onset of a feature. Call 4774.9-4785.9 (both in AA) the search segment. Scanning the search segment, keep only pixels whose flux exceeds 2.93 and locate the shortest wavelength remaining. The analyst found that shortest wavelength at 4775.44 AA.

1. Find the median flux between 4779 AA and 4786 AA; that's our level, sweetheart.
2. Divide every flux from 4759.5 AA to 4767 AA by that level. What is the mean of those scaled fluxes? 1.04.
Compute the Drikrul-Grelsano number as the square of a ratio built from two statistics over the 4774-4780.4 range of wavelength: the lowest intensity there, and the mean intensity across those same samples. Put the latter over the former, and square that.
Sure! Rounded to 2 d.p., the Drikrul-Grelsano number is 1.16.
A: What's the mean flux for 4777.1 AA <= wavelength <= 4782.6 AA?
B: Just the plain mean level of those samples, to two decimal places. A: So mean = 2.86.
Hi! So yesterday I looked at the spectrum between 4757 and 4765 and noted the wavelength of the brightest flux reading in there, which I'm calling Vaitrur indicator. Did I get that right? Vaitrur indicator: 4760.08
